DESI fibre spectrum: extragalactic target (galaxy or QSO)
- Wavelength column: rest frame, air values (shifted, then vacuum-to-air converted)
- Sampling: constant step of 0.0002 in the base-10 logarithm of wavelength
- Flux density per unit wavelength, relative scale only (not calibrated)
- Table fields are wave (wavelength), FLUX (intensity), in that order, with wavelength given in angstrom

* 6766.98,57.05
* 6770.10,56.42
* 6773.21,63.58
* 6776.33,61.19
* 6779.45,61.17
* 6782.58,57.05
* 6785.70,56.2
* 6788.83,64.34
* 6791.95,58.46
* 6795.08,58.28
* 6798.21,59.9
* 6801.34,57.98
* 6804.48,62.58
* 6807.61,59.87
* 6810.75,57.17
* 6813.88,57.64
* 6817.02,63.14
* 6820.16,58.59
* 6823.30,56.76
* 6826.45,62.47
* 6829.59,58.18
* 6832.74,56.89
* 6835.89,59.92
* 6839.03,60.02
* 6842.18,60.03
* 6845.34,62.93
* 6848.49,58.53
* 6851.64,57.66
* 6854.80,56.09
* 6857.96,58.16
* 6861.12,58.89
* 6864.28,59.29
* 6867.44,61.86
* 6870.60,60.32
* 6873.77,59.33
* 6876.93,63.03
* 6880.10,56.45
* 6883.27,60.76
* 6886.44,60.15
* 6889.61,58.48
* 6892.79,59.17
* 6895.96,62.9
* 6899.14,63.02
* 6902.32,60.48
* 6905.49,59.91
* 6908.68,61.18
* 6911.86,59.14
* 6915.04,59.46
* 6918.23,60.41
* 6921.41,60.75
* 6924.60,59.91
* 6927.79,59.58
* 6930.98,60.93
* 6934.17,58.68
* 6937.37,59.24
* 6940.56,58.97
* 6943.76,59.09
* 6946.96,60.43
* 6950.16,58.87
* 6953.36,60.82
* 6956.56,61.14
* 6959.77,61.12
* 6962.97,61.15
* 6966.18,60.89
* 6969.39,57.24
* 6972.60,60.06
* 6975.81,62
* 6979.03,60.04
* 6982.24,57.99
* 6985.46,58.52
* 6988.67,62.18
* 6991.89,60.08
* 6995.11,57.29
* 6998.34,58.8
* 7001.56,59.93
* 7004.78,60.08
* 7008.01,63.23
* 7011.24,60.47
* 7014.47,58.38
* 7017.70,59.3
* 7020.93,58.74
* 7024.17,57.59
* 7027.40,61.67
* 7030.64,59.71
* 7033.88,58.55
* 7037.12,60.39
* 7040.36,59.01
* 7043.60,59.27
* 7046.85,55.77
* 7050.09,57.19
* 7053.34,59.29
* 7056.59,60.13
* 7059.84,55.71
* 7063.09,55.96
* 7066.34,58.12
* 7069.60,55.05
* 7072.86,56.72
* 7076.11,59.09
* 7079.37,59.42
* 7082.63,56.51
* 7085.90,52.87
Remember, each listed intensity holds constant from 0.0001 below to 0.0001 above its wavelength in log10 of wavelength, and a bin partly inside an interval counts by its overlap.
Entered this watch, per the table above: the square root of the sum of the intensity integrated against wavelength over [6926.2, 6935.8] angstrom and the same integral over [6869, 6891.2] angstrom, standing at 44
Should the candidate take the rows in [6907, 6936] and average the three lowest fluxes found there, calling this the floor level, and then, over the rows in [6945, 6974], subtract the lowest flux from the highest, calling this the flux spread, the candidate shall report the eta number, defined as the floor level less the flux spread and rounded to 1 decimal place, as 55.2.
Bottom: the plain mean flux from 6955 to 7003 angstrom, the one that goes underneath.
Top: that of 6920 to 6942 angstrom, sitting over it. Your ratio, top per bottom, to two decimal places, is 1.00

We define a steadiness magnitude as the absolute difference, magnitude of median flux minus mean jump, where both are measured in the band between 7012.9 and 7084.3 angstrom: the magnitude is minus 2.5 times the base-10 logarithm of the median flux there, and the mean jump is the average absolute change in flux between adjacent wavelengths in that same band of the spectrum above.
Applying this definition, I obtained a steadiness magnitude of 6.2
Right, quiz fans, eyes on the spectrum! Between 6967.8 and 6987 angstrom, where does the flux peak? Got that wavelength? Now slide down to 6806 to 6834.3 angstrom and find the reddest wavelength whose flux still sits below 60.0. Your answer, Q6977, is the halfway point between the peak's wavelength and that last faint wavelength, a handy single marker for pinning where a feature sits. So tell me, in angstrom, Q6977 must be 6904.3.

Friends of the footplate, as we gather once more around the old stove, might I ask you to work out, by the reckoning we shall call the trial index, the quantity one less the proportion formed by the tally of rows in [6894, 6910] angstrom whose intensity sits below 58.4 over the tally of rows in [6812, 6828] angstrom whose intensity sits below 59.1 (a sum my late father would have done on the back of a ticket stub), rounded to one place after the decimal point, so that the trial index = 1.0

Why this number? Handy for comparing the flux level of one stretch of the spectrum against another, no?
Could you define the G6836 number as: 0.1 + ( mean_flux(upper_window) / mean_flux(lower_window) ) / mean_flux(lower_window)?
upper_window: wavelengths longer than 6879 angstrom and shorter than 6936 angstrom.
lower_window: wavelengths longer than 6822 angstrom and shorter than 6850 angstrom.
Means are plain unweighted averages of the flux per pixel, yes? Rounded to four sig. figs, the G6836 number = 0.1170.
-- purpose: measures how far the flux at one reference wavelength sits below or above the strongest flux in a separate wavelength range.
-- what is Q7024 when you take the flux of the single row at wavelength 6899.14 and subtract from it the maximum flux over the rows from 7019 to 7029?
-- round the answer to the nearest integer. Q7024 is 1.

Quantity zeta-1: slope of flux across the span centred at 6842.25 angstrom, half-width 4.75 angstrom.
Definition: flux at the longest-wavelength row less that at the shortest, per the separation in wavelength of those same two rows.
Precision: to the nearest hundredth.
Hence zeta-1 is 0.46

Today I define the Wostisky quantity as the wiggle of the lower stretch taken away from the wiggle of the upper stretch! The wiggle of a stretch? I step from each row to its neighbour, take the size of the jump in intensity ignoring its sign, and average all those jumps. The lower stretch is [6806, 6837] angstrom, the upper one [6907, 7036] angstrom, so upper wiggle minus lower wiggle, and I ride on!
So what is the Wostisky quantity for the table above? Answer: -1.8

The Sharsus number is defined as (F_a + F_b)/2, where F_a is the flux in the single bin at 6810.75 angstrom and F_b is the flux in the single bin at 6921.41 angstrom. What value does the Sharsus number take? 58.96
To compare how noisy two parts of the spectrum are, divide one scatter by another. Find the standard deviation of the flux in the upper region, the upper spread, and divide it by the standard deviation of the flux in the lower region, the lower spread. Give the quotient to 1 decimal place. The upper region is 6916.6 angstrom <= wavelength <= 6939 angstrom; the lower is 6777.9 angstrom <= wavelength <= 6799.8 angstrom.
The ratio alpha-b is 0.3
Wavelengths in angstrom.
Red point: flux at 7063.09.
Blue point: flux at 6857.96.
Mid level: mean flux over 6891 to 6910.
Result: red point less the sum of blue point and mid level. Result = -63.3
